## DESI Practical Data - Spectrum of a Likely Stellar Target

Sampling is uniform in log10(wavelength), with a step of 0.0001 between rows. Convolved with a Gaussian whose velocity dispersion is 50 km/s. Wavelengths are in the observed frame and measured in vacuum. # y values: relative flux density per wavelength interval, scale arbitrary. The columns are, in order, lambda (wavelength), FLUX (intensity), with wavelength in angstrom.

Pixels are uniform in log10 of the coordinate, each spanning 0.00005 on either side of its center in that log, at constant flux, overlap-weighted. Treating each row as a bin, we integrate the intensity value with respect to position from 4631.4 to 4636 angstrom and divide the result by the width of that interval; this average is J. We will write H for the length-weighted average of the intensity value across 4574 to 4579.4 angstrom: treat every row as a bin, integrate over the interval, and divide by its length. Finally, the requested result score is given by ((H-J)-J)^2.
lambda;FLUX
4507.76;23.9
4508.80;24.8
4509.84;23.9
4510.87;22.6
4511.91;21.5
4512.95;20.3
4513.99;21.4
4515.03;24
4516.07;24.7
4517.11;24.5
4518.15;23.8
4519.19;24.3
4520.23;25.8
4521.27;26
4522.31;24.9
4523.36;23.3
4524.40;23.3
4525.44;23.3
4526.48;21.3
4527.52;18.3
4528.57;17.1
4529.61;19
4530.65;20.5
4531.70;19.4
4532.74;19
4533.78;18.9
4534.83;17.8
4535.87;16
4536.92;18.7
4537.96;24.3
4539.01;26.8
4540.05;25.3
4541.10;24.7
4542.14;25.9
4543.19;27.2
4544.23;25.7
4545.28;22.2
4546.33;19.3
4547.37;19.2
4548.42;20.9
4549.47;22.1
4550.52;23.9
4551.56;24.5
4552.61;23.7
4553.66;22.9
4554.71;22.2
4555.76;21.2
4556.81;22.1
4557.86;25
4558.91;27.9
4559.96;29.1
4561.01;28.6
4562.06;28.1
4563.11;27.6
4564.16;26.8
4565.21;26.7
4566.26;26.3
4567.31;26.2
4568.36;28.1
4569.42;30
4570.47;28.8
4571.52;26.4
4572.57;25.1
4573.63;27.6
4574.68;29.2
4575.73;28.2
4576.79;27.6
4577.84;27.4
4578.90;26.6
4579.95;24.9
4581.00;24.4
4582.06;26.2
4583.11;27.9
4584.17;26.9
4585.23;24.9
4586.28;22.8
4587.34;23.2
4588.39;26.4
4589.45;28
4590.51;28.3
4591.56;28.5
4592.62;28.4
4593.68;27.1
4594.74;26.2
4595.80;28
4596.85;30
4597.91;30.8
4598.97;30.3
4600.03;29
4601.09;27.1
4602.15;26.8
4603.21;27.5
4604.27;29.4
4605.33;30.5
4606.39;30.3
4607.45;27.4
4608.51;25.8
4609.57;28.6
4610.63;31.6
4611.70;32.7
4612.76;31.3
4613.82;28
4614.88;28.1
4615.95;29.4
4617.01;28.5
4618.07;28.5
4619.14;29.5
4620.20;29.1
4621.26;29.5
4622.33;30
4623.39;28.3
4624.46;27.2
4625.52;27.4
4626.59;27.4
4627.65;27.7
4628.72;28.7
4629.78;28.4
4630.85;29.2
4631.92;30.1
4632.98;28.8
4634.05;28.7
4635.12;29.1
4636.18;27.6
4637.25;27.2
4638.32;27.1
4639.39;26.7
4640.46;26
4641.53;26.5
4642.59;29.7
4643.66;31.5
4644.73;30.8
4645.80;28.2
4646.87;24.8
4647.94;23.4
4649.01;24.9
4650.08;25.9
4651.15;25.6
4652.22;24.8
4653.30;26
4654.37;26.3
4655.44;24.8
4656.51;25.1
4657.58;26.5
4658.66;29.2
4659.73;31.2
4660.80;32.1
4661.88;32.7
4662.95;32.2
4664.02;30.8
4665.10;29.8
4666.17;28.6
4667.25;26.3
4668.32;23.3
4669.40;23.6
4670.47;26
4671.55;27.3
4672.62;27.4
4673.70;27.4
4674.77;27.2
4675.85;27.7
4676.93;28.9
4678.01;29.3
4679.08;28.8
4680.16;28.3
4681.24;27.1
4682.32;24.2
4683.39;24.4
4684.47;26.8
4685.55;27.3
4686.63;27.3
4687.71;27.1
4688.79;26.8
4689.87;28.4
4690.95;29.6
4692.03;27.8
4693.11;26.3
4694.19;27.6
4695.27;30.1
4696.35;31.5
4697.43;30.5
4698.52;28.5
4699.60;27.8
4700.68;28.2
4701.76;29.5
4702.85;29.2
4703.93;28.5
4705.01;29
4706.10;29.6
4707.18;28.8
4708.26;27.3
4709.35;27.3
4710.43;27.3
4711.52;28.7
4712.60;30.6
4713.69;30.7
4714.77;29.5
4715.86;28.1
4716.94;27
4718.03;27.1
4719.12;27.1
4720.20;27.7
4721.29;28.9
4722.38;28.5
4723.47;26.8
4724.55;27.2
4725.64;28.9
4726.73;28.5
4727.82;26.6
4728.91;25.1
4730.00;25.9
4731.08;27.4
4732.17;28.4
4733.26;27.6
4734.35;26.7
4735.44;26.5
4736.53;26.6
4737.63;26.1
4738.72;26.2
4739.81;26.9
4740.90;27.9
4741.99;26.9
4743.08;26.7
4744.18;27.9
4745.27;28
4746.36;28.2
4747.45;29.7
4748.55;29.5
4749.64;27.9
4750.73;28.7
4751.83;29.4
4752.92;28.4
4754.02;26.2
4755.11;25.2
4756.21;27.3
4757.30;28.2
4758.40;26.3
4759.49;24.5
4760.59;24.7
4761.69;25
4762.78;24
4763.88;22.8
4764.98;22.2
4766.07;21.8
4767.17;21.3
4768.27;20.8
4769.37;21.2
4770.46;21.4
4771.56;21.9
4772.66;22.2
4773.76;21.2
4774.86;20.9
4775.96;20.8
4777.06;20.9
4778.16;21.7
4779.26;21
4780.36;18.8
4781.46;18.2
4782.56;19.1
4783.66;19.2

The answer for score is 925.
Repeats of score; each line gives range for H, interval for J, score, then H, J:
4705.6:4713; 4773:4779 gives 189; 28.5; 21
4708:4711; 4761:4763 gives 484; 27.3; 25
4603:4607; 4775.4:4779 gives 161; 29.6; 21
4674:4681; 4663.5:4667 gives 930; 28.3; 29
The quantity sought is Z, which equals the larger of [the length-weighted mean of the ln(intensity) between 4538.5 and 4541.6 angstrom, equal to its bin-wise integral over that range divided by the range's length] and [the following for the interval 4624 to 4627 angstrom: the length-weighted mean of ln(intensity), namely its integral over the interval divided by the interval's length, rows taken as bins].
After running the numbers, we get 3.31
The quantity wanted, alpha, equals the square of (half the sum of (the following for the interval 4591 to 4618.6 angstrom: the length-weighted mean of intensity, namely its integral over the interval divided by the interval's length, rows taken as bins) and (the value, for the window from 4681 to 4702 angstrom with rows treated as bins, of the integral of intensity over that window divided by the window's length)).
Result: 803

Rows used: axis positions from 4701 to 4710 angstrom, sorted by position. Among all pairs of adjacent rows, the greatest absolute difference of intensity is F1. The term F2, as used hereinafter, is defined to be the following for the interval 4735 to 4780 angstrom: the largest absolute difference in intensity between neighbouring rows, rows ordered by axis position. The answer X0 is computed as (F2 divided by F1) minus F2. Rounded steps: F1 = 1.5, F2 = 2.2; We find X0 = -0.7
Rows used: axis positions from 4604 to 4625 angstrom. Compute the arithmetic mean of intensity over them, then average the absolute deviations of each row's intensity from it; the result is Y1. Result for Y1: 1.2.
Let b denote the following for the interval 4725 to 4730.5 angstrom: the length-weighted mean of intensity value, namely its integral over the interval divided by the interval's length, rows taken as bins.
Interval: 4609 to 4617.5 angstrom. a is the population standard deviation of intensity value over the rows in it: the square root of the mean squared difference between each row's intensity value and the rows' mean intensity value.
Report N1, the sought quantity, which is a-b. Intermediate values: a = 1.71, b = 27.0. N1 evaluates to -25.3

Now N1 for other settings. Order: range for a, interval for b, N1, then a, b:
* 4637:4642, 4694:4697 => -29.6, 0.43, 30.0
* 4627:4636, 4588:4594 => -27.2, 0.64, 27.8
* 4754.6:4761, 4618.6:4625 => -27.6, 1.37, 28.9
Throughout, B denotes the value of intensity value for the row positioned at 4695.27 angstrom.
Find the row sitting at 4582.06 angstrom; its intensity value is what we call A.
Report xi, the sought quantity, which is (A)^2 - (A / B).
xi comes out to 686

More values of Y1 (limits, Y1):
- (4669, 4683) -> 1.2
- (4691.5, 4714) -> 1.1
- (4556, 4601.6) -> 1.5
